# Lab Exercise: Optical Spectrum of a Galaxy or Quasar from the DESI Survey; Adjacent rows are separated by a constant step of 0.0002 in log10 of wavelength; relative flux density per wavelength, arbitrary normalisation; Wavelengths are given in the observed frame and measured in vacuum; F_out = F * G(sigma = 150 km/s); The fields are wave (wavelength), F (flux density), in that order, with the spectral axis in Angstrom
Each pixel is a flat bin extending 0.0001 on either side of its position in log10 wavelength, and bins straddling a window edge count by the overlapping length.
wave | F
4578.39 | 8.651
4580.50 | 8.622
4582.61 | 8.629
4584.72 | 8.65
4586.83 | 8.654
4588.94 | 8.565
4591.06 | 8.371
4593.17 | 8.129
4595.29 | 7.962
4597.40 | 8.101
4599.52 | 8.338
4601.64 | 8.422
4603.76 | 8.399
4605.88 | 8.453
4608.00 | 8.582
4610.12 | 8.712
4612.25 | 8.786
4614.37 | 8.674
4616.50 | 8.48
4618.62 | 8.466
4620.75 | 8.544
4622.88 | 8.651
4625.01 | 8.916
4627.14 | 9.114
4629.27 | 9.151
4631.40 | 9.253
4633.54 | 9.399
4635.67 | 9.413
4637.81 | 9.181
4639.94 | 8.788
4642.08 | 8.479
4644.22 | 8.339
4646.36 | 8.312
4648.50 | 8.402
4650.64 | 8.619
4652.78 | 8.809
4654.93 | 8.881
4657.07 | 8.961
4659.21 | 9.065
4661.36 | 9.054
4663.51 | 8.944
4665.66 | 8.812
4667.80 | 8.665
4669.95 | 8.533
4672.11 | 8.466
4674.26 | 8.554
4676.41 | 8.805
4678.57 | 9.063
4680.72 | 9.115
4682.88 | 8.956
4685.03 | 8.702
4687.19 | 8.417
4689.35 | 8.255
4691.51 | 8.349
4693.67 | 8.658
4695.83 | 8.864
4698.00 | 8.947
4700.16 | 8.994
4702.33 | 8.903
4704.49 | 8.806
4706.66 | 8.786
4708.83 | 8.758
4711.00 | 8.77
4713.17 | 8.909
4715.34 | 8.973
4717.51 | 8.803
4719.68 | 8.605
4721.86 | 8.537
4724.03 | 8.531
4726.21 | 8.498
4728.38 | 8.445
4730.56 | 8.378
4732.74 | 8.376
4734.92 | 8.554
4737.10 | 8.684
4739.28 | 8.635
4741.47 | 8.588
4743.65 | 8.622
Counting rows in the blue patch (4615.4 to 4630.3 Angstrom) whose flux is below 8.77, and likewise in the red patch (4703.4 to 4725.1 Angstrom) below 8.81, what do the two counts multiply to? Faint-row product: 32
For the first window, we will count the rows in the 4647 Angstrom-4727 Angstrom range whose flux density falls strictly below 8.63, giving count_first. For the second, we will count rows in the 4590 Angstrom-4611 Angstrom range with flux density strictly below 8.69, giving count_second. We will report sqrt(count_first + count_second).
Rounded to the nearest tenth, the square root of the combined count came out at 4.6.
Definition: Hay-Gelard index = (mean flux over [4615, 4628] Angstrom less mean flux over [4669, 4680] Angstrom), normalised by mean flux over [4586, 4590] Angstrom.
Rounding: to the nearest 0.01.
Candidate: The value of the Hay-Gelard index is 0.00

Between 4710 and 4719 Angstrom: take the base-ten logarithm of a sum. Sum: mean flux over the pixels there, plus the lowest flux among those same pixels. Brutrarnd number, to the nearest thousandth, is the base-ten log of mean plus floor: 1.246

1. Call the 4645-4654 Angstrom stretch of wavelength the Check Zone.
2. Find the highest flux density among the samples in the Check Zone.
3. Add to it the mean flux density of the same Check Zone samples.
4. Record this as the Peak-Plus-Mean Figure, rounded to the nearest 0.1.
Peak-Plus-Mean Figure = 17.3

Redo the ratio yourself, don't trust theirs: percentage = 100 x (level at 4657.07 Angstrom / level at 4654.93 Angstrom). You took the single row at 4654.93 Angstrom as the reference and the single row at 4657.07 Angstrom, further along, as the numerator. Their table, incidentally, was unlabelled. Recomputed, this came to 101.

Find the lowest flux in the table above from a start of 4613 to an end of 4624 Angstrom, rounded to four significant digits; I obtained 8.466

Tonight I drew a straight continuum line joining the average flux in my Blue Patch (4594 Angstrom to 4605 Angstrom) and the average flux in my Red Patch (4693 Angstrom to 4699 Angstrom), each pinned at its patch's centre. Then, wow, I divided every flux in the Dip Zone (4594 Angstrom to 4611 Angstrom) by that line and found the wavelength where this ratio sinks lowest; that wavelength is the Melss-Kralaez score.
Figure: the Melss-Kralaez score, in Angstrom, 4595.29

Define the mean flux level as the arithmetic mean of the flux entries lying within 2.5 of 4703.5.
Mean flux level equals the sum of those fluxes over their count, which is 8.85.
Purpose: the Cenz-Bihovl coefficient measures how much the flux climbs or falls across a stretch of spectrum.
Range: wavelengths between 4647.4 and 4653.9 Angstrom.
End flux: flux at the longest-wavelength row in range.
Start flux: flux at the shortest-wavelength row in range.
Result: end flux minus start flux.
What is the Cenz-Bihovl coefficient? 0.41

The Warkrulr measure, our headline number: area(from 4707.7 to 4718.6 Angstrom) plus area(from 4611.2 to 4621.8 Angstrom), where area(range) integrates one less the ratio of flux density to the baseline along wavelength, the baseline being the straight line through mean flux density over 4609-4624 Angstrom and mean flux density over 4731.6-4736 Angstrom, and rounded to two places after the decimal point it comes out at -0.42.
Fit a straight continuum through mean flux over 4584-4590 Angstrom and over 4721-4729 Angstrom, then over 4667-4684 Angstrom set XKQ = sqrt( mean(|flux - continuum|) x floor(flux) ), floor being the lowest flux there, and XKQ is 1.45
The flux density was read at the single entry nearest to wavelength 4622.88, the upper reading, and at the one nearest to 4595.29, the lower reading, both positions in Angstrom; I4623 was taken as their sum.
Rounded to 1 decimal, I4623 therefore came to 16.6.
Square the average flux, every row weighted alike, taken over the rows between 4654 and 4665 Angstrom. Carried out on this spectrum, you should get 81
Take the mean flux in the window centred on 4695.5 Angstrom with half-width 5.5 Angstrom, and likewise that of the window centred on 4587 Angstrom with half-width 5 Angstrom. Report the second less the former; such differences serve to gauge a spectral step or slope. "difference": -0.2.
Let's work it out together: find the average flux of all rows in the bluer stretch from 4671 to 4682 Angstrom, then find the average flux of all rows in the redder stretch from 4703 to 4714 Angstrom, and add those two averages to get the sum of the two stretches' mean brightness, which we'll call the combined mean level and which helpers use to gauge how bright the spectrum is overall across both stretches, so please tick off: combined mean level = 17.6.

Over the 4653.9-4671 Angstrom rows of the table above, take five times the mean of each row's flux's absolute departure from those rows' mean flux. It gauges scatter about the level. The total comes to 0.73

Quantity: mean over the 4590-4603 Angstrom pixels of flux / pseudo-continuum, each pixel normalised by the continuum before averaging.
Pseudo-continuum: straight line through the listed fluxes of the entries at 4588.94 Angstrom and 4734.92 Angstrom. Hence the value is 0.960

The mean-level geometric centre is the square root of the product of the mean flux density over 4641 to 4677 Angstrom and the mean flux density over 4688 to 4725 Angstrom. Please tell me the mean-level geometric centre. 8.71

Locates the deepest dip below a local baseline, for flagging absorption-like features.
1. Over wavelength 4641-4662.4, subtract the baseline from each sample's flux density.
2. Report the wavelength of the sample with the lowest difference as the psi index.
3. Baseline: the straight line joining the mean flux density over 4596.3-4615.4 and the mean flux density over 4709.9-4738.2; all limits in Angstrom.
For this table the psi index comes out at 4646.36 Angstrom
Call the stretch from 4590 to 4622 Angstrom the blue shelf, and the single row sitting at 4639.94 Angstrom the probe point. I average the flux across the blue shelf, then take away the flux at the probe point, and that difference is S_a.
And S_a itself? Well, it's -0.36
